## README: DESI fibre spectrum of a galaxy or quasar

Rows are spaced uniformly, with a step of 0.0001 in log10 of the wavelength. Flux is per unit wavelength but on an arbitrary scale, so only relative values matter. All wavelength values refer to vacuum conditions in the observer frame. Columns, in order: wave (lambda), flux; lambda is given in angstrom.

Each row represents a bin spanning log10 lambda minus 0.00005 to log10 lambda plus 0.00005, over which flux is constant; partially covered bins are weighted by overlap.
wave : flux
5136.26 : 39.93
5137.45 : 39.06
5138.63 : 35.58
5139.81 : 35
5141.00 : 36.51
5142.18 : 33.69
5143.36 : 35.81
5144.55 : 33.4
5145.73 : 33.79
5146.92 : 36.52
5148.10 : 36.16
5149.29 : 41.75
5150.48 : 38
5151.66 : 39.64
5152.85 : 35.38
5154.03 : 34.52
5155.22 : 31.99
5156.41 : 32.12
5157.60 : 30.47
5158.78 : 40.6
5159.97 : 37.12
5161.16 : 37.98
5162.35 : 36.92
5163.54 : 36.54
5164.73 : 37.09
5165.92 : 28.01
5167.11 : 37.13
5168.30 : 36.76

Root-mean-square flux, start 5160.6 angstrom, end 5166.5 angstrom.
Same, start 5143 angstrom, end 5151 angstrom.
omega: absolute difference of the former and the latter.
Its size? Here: 1.1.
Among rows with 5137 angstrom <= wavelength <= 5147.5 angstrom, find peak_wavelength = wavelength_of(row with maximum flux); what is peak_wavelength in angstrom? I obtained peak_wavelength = 5137.45 angstrom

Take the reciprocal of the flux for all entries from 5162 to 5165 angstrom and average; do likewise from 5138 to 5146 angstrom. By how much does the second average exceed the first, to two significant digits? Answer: 0.0016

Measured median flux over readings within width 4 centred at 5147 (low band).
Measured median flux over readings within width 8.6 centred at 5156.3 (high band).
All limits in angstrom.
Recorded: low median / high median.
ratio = 1.05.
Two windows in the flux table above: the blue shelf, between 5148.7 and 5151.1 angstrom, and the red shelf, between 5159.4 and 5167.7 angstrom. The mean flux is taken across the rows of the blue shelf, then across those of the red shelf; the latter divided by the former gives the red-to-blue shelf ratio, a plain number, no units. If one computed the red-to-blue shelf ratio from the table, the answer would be 0.90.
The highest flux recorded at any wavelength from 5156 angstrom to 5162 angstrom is 40.6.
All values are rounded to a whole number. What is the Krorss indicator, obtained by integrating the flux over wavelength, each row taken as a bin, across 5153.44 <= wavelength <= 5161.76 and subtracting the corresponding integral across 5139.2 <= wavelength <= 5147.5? 1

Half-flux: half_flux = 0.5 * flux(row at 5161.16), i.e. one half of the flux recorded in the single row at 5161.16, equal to 19.0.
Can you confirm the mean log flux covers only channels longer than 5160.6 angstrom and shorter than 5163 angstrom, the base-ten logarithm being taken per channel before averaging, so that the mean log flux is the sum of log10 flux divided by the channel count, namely 1.57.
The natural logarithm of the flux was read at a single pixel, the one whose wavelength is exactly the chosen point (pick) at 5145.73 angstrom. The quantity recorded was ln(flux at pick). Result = 3.52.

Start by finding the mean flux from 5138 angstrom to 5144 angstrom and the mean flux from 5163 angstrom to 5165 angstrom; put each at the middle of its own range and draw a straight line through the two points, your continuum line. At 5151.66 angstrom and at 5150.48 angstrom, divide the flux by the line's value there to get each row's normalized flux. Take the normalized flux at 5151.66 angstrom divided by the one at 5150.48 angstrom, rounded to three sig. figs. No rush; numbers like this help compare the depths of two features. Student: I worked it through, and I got 1.04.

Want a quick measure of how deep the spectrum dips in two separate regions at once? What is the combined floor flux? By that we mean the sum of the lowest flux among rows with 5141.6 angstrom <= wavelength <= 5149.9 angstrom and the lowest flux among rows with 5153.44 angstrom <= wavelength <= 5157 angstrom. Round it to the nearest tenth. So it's 65.4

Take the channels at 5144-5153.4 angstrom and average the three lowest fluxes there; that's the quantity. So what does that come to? 34.2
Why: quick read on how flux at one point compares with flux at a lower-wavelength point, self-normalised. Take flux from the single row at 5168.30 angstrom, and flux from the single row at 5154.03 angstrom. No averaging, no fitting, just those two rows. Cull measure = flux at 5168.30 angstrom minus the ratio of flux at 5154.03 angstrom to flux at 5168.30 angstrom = 35.8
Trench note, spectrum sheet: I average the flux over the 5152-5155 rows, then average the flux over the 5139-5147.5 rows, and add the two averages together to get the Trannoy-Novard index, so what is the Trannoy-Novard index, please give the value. 69.9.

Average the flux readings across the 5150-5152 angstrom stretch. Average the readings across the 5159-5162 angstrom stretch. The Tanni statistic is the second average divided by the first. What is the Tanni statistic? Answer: 0.97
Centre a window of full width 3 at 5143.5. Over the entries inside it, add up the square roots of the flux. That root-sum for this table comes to 17.6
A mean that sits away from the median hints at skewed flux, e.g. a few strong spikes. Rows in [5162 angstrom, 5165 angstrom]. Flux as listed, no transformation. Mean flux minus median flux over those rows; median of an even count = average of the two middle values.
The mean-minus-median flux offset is -0.1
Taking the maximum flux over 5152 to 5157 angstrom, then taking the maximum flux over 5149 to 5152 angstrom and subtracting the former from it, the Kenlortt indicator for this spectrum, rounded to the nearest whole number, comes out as 6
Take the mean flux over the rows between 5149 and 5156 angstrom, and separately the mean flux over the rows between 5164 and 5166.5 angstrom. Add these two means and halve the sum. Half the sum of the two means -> 34.7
